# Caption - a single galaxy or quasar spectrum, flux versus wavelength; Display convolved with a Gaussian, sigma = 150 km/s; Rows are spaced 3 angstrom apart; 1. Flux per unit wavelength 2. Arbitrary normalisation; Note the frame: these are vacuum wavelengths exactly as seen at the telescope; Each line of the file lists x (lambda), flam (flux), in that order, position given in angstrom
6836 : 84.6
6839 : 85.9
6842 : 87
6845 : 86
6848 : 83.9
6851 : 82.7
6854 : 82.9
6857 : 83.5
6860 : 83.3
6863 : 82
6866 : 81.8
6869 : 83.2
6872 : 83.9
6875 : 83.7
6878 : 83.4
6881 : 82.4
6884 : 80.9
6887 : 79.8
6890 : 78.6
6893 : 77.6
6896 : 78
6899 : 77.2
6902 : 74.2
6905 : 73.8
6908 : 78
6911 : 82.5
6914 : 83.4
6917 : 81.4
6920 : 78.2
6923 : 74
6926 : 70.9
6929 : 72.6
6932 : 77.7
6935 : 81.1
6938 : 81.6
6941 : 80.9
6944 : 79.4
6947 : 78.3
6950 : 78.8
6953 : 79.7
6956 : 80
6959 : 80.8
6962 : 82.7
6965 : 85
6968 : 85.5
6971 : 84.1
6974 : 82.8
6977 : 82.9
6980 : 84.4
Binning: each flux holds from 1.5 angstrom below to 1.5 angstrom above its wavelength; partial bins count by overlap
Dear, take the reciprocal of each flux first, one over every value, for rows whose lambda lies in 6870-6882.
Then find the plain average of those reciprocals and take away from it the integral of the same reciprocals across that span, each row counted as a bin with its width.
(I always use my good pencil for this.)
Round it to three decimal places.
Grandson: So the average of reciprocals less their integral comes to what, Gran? -0.132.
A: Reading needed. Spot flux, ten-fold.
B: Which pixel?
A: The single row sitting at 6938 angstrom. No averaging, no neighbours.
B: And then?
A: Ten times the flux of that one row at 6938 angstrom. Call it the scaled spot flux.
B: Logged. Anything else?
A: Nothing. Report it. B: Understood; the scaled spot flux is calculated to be 816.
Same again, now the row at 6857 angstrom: 835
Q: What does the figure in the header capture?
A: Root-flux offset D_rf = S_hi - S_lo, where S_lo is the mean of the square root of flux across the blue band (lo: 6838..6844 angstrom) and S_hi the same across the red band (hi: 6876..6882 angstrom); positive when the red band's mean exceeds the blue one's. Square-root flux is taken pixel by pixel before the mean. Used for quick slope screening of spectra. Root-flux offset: -0.19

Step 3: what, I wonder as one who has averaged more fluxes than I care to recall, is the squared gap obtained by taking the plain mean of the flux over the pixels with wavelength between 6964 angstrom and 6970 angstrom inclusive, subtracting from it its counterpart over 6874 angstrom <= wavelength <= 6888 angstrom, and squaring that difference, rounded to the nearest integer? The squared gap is 10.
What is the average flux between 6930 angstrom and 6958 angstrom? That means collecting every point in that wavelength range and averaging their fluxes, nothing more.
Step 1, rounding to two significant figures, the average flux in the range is 80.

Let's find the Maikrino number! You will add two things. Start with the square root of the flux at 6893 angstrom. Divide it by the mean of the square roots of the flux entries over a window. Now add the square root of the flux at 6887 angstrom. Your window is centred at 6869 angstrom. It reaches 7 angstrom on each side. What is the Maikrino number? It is 9.9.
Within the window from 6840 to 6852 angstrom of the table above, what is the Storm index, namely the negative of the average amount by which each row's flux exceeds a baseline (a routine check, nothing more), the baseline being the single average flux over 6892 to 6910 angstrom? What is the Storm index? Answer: -8.4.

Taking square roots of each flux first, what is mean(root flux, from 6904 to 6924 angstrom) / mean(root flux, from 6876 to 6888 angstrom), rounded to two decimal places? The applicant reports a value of 0.98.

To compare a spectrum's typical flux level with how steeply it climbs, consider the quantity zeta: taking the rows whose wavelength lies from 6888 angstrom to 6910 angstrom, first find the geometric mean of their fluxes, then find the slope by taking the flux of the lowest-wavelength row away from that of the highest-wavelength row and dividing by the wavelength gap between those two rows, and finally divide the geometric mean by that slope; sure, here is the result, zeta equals -2303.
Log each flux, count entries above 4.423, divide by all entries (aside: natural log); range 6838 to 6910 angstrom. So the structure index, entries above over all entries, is 0.33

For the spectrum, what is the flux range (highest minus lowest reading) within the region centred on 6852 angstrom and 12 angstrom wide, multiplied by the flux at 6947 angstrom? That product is 94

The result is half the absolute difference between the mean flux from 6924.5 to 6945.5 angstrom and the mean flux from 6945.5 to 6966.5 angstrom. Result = 1.5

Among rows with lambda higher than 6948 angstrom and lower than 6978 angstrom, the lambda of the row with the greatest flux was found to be 6968 angstrom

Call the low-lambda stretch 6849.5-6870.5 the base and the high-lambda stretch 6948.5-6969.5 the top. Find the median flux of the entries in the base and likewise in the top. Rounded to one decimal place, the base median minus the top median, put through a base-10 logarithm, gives 0.3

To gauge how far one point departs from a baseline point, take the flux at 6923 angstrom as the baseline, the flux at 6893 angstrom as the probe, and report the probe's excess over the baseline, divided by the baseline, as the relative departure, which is 0.05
